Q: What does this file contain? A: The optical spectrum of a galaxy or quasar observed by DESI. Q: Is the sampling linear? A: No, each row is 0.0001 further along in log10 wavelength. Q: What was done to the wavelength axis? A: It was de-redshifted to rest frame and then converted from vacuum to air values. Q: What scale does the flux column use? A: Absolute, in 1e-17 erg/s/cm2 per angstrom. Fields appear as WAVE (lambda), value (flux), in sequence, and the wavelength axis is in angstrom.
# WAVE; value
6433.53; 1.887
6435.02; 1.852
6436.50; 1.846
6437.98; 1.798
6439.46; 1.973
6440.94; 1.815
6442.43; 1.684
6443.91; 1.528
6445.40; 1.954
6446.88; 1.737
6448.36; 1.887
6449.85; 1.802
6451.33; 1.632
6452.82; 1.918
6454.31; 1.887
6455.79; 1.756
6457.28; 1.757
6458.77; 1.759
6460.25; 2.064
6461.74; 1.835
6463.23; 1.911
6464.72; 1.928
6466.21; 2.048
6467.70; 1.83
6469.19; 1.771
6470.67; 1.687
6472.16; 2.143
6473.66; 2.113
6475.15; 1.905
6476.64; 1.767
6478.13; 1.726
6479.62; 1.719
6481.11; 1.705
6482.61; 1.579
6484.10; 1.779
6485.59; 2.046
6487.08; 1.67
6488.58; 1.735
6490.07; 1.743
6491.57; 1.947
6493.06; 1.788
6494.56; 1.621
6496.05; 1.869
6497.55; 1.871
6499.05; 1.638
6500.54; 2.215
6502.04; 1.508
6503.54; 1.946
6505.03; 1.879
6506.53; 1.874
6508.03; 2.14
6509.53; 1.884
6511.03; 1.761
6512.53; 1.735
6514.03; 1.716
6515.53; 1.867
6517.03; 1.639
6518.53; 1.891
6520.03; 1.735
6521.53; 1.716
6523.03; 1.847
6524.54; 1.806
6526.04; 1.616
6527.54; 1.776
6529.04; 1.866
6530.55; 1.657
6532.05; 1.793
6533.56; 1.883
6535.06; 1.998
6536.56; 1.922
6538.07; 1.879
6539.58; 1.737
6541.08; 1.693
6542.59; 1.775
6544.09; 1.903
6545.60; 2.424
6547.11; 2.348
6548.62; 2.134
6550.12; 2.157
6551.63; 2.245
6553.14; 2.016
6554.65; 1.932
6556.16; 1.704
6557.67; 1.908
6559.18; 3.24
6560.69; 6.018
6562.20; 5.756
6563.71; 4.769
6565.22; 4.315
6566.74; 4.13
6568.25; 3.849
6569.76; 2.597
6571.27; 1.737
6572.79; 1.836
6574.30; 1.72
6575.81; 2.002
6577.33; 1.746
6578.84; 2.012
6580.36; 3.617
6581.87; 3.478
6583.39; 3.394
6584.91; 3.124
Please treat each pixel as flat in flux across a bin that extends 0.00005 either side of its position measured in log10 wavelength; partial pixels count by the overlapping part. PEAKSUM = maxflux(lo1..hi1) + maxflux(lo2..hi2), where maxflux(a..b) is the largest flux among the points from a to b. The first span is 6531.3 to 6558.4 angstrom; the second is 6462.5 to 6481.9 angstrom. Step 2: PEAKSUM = 4.6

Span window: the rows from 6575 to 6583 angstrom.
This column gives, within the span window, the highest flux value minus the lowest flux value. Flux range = 1.9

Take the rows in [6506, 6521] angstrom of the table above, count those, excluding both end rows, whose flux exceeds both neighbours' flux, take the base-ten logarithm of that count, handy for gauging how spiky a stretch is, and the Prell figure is 0.48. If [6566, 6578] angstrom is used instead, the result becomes 0.30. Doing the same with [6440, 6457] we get 0.48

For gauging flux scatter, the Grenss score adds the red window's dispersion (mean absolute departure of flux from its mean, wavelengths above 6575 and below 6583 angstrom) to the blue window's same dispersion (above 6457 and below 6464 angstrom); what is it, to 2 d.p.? 0.88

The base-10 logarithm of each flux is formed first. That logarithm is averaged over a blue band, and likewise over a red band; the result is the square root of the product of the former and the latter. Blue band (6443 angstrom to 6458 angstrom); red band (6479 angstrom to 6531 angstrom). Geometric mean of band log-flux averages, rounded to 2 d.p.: 0.25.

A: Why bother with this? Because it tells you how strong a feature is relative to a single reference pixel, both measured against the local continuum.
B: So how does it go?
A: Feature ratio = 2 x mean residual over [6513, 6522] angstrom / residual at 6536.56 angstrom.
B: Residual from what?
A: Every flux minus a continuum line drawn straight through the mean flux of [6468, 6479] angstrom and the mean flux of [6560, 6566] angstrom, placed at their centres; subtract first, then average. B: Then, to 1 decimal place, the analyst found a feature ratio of 1.5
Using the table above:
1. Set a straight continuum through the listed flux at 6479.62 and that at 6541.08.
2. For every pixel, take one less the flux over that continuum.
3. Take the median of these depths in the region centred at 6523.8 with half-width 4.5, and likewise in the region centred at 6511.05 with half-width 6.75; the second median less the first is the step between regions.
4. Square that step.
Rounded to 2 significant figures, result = 0.0040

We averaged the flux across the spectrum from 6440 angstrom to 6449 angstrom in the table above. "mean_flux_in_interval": 1.77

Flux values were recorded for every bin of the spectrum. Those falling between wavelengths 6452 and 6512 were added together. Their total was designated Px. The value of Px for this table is 74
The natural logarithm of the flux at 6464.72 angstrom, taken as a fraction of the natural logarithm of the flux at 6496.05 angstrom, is 1.0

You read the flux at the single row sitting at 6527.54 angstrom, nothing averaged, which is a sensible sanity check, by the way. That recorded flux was 1.776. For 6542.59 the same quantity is 1.775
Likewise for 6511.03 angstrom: 1.761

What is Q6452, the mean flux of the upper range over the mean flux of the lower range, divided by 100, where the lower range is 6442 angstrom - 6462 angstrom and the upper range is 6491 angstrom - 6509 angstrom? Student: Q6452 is 0.0103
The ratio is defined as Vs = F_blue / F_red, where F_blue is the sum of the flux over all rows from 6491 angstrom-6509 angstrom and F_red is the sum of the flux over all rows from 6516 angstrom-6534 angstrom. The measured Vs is 1.1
